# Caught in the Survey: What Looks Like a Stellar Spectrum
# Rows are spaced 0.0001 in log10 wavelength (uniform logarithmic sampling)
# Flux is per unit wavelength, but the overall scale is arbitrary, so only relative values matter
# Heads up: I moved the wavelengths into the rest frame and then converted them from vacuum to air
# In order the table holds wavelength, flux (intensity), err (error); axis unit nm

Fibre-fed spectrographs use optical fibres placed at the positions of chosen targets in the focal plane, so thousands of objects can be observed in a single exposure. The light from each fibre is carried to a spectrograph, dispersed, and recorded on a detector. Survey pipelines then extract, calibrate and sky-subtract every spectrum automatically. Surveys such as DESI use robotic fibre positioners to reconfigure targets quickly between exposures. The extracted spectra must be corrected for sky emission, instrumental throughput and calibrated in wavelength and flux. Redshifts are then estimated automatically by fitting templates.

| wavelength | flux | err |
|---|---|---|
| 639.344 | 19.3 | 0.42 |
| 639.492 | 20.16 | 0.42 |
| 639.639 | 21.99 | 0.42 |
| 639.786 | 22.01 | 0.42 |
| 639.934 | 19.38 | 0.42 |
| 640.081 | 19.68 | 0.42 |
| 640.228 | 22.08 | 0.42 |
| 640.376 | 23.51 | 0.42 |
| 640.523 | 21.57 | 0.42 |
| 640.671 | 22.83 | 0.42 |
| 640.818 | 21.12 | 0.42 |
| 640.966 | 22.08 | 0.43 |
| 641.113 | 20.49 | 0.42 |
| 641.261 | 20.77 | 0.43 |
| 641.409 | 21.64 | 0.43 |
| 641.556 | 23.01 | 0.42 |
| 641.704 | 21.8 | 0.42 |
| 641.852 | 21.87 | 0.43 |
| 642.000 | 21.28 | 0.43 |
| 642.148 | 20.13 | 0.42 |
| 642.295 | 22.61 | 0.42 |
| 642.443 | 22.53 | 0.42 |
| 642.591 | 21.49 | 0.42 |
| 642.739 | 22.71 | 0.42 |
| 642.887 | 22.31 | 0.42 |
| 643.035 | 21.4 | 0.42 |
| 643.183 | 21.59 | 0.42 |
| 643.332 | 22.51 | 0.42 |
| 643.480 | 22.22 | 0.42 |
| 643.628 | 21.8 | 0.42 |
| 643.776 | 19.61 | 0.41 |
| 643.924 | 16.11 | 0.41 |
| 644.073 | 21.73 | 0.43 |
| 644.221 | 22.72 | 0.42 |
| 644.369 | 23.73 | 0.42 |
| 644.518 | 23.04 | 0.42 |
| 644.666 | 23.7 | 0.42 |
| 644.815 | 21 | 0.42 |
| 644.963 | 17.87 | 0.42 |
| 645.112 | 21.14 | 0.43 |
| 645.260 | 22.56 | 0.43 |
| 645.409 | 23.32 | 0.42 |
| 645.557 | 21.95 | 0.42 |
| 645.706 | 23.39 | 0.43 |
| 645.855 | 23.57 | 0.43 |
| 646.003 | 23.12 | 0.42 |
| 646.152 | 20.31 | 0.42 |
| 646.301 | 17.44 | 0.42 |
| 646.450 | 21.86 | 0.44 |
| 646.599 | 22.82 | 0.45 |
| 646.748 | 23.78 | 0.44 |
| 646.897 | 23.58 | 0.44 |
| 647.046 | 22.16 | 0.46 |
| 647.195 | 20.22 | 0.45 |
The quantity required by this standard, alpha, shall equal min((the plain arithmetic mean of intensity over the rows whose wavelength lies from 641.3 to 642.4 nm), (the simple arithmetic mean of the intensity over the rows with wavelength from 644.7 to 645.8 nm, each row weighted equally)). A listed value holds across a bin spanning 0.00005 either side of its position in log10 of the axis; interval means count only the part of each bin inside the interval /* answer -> 21.6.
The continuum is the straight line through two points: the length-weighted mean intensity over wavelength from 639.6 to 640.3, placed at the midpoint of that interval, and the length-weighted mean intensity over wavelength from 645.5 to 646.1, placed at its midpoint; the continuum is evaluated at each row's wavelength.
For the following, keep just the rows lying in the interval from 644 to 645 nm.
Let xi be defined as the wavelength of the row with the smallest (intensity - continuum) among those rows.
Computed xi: 644.963 nm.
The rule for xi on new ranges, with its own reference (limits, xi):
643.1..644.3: 643.924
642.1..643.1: 642.148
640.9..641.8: 641.113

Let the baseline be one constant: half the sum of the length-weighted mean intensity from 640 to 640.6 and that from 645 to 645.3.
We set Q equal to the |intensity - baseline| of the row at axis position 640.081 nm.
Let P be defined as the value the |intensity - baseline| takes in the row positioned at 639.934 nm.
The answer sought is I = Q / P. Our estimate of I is 0.9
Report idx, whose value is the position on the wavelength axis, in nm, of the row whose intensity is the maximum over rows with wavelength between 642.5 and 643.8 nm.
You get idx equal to 642.739 nm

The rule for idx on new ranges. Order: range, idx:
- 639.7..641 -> 640.376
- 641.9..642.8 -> 642.739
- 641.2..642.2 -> 641.556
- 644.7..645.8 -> 645.706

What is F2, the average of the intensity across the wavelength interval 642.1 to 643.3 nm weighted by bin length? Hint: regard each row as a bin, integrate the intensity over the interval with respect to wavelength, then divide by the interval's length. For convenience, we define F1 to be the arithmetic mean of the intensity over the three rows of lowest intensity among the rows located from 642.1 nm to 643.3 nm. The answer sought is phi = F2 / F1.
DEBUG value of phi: 1.04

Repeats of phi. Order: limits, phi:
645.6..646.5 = 1.09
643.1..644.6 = 1.13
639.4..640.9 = 1.08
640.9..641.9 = 1.03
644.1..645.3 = 1.10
